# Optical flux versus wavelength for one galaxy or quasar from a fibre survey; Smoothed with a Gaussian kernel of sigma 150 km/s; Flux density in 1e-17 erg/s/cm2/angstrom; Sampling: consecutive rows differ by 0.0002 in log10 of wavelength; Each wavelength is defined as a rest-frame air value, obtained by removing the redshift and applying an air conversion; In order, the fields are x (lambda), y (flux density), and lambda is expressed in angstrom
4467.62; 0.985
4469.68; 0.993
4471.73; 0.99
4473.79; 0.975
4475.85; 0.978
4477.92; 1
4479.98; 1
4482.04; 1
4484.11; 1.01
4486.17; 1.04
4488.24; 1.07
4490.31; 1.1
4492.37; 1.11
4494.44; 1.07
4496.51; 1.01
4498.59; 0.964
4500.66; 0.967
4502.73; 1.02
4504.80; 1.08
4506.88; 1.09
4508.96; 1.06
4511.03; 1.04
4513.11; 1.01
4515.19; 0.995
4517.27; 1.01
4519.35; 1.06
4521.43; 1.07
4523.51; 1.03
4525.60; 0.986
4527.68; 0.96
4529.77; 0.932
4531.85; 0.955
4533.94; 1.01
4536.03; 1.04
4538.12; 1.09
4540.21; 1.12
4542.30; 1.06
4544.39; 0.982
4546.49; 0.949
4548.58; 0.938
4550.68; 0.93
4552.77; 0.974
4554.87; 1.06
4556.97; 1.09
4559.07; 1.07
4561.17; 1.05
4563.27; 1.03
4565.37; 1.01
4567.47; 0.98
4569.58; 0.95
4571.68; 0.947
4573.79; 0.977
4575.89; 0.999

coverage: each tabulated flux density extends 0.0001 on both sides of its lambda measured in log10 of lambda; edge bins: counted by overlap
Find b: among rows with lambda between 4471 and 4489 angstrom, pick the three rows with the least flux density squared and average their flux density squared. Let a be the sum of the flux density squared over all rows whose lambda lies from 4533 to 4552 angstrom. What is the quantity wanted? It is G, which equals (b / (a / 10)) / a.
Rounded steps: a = 9.28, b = 0.96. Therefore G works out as 0.112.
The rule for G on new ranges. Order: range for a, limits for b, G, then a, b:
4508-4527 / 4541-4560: 0.097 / 9.54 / 0.88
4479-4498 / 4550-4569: 0.095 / 9.85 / 0.92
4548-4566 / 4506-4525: 0.116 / 9.33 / 1.01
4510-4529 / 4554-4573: 0.106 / 9.34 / 0.92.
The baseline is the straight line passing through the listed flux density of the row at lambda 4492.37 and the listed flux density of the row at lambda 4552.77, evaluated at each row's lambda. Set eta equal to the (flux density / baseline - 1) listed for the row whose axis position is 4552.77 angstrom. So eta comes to 0.00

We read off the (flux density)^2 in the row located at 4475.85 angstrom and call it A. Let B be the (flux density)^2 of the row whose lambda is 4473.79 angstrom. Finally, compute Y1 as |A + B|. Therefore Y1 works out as 1.91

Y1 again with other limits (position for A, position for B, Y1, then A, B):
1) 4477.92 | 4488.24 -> 2.14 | 1.00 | 1.14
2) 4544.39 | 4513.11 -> 1.98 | 0.96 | 1.02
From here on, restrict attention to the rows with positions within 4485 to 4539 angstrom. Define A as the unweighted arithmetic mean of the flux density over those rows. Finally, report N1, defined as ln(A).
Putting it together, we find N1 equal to 0.029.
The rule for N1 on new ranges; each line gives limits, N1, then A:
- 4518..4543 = 0.026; 1.03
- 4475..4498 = 0.035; 1.04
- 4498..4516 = 0.025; 1.03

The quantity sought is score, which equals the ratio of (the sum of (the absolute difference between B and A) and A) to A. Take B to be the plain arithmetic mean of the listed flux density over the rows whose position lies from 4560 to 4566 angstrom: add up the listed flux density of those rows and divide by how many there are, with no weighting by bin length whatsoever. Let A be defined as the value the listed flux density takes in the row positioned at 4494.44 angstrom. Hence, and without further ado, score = 1.04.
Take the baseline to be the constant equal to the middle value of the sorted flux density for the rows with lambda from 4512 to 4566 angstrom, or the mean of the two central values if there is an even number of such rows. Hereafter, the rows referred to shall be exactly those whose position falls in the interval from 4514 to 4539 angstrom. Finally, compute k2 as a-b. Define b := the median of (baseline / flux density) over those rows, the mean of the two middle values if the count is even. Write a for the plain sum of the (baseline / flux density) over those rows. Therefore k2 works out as 11.0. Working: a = 12.0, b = 1.000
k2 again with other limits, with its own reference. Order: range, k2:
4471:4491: 8.9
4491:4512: 8.8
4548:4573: 11.1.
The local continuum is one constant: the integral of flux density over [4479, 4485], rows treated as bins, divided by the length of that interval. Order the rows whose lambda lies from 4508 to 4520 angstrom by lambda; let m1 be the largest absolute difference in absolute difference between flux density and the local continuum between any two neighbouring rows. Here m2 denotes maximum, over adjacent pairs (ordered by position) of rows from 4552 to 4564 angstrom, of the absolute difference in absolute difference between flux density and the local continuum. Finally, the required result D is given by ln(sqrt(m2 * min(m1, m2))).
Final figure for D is -3.51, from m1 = 0.050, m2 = 0.030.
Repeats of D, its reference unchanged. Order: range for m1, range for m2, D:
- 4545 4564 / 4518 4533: -3.22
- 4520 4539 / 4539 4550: -2.90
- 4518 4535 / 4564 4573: -3.51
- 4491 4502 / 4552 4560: -3.51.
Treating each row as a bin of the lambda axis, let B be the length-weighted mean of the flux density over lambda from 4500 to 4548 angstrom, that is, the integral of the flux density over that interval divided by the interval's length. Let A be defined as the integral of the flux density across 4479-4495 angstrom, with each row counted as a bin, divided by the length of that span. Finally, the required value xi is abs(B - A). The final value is 0.0278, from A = 1.05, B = 1.02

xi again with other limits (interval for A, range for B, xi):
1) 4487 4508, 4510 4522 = 0.0185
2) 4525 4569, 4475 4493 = 0.0233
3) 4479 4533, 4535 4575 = 0.0116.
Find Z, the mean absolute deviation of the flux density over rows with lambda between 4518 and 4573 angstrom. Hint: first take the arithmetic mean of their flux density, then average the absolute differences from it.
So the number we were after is 0.050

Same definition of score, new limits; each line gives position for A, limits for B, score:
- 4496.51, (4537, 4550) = 1.01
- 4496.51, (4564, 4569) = 1.01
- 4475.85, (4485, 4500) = 1.08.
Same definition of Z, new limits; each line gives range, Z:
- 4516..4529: 0.034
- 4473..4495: 0.042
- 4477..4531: 0.039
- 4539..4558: 0.063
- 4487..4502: 0.052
